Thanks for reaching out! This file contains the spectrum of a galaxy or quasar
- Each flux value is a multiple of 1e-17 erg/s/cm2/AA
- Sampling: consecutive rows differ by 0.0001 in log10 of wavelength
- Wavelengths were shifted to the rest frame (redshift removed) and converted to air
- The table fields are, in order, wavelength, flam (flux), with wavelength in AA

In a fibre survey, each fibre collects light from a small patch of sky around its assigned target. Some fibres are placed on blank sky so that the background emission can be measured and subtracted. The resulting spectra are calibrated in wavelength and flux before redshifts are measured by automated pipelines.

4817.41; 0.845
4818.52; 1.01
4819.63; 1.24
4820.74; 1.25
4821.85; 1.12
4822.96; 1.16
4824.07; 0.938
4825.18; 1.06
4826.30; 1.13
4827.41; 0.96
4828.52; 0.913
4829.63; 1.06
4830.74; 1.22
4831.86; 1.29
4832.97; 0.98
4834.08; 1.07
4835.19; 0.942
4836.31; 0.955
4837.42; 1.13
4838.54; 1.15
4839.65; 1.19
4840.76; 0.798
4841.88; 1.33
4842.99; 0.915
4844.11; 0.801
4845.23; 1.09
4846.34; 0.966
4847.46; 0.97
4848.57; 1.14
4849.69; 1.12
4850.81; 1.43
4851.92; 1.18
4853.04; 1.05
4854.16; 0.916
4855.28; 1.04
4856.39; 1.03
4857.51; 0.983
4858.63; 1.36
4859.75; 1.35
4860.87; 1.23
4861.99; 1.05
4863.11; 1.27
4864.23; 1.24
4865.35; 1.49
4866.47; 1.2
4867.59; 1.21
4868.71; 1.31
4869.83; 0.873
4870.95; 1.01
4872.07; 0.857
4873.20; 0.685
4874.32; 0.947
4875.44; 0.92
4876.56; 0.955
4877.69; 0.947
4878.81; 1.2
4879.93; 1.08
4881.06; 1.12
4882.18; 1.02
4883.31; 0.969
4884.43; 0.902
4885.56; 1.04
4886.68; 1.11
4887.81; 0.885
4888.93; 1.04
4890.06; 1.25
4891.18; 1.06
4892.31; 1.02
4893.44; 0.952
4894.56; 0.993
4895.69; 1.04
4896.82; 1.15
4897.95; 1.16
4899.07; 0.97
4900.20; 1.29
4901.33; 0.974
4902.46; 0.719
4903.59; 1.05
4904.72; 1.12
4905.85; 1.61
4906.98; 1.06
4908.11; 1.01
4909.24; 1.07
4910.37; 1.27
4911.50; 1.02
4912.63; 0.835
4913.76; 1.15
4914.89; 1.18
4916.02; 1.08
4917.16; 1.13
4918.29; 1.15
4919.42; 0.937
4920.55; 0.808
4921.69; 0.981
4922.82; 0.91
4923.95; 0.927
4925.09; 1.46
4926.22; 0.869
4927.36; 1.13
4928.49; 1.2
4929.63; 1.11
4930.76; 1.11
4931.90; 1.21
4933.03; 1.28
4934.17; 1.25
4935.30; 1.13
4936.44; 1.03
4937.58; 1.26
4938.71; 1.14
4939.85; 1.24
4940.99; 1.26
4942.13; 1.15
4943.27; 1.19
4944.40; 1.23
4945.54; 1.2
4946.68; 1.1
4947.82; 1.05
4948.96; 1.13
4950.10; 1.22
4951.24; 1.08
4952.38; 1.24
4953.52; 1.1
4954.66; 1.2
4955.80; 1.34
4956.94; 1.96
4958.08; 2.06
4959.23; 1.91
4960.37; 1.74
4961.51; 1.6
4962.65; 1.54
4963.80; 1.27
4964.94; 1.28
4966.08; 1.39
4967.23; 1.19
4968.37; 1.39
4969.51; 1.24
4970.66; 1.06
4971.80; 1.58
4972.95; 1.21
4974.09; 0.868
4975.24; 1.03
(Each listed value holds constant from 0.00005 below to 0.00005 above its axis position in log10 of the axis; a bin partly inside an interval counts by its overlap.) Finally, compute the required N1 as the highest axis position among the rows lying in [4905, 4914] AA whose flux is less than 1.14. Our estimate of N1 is 4912.63 AA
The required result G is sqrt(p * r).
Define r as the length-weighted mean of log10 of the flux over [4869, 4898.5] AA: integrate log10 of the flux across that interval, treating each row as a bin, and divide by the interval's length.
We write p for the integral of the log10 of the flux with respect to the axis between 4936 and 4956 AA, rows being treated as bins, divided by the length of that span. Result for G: 0.01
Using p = 0.069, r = 0.001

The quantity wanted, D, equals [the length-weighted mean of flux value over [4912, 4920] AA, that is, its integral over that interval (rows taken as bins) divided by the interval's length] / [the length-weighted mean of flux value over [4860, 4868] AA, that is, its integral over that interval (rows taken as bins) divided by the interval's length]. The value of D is 0.86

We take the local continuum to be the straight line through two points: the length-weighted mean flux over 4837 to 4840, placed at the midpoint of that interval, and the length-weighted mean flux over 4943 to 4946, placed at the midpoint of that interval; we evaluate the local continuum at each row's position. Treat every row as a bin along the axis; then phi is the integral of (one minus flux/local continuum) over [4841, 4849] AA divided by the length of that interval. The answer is 0.12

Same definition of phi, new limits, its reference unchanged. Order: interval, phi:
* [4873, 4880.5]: 0.17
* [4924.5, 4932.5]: 0.04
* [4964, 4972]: -0.05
